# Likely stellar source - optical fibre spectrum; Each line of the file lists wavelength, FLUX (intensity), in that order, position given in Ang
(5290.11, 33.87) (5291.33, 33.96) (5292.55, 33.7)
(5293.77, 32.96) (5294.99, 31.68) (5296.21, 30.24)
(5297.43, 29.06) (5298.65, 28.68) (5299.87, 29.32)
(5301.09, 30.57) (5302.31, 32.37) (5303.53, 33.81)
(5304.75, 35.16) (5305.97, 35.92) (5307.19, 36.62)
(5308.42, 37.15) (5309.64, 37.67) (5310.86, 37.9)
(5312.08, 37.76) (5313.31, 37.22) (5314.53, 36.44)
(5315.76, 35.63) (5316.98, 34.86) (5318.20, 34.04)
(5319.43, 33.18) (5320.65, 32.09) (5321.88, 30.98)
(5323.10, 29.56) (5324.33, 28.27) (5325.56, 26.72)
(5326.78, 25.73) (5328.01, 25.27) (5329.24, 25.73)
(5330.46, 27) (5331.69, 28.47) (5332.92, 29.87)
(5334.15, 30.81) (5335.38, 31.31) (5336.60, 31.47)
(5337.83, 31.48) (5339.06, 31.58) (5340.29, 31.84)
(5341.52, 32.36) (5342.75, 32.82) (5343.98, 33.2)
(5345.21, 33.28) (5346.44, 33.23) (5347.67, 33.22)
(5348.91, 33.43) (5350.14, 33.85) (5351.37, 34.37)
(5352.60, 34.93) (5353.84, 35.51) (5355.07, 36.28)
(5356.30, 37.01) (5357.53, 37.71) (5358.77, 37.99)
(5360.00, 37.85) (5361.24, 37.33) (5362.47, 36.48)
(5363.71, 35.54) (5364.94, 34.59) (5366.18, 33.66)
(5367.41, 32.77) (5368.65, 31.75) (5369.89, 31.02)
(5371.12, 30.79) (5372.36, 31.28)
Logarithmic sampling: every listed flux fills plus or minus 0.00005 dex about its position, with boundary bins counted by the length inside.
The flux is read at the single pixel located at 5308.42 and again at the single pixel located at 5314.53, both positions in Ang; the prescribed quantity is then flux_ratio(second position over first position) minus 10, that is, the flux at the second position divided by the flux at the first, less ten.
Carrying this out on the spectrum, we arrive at -9.02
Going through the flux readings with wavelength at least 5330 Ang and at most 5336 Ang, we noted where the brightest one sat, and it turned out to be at 5335.38 Ang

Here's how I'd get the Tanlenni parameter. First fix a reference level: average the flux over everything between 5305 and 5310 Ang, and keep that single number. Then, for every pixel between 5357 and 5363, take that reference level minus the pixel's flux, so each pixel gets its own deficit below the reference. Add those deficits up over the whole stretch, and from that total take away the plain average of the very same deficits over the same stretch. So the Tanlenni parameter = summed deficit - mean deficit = -3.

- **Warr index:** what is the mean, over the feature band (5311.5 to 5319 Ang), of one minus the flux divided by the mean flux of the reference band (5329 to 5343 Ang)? -0.18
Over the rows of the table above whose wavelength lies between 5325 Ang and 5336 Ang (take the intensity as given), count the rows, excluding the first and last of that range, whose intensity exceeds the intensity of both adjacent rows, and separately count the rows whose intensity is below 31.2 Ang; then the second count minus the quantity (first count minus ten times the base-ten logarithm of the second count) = 17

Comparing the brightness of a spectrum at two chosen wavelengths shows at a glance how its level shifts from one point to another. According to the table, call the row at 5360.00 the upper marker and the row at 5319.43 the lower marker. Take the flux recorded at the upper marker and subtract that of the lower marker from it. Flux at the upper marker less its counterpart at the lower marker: 4.7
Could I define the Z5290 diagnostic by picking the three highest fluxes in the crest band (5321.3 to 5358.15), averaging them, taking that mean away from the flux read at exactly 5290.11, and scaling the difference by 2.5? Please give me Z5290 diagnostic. -7.8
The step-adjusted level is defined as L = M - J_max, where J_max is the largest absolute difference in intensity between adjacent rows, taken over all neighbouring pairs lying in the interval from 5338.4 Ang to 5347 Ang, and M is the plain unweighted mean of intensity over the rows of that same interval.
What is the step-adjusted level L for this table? 32.1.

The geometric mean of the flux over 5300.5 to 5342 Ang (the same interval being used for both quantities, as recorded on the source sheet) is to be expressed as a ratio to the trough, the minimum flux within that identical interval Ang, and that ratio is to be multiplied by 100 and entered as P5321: 127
